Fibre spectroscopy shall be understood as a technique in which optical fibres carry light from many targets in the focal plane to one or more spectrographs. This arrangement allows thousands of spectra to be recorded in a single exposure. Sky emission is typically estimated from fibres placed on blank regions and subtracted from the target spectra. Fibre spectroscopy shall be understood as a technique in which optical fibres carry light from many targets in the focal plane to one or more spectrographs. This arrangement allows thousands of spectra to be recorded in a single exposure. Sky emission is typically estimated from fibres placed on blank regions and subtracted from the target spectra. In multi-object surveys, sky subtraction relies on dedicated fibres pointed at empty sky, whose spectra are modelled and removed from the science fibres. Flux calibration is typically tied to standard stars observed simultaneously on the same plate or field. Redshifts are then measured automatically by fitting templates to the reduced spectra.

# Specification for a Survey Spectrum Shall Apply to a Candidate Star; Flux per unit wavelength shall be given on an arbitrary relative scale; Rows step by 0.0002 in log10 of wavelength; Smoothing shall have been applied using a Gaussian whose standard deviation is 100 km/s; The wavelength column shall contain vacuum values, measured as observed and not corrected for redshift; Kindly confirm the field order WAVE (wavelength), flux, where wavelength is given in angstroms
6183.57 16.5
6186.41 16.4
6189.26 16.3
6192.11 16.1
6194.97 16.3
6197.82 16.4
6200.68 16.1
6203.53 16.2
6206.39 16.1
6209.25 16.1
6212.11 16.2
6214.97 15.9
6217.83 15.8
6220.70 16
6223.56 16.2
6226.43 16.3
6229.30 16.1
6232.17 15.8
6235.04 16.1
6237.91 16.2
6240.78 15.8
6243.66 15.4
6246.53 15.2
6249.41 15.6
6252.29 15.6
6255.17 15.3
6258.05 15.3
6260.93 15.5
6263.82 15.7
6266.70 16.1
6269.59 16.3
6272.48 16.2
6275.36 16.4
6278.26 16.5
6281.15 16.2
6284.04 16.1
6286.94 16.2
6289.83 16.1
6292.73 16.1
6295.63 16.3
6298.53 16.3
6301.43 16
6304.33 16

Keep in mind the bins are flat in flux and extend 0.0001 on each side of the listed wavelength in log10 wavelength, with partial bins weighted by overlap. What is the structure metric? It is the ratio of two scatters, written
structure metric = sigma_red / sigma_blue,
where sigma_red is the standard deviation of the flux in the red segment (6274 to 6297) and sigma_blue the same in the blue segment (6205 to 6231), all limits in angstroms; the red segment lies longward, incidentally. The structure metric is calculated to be 1.0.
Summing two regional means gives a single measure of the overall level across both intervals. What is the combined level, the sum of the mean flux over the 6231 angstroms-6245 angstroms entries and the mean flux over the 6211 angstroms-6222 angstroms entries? 31.8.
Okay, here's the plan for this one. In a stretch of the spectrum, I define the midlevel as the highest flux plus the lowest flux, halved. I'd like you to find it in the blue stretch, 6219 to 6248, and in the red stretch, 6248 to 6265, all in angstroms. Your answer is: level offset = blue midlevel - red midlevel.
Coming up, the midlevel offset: 0.25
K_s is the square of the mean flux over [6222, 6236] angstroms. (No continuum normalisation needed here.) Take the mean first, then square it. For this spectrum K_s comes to 259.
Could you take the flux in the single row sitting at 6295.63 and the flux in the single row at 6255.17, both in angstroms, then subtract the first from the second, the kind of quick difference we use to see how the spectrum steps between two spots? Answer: -1.0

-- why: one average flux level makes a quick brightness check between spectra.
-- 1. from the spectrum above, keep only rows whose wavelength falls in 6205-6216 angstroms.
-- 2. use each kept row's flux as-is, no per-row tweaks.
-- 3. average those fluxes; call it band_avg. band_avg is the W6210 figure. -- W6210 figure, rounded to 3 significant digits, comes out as 16.1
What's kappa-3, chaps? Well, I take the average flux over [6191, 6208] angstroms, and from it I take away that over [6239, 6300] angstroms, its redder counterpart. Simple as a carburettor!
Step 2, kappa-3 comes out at 0.3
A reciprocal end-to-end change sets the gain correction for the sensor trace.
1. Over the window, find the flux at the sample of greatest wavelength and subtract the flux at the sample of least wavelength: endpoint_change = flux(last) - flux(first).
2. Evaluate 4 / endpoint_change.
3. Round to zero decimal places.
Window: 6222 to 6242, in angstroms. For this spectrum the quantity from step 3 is -10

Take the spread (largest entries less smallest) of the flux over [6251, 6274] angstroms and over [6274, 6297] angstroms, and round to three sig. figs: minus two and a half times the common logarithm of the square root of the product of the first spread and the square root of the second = 0.249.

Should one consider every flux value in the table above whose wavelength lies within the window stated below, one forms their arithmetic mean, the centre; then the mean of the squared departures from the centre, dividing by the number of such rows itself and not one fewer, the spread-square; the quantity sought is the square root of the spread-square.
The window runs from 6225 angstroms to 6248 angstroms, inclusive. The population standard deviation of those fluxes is 0.37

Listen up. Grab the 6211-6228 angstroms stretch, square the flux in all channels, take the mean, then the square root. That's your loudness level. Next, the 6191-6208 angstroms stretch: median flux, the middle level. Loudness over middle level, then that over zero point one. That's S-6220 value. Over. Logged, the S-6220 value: 9.9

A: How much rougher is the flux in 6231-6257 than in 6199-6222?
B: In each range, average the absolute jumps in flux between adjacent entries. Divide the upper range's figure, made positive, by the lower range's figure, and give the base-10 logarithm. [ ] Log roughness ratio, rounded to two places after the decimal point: 0.31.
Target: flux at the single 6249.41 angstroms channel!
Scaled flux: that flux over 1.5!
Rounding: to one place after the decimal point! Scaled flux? 10.4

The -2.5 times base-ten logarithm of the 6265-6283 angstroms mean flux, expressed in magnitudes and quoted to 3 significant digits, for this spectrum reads -3.03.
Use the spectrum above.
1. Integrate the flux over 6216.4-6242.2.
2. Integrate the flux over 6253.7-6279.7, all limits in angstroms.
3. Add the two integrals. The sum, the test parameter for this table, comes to 828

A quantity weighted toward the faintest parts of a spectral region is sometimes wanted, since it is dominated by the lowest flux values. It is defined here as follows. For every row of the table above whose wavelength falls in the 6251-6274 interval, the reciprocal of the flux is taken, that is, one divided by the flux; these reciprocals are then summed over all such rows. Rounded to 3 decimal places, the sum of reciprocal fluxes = 0.508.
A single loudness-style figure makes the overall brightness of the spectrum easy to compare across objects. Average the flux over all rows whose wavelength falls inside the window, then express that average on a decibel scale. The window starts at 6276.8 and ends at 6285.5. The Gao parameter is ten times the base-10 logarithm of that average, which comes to 12.1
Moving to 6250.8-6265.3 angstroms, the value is 11.9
